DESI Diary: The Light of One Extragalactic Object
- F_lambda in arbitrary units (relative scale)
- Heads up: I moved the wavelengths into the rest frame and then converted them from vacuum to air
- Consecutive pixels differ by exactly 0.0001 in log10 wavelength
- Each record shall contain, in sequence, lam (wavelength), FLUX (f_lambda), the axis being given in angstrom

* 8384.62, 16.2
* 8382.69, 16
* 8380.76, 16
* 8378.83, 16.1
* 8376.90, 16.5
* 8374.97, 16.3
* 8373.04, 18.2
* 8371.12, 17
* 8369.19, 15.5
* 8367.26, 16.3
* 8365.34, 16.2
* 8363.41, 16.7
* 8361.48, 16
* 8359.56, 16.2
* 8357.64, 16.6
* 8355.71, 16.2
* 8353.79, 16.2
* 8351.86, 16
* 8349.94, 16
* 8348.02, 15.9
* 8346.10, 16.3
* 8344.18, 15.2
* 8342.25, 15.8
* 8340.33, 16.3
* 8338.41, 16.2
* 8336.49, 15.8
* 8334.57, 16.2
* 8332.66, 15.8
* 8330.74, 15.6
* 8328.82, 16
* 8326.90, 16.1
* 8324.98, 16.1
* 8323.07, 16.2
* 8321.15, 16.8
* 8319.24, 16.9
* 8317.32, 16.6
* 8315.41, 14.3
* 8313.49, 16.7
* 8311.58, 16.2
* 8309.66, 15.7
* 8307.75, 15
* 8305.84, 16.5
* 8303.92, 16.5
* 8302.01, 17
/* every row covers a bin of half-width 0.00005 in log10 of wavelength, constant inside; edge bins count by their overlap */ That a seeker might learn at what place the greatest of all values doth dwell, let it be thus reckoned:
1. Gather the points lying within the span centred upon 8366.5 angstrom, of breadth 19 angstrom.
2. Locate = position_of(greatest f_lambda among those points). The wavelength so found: 8373.04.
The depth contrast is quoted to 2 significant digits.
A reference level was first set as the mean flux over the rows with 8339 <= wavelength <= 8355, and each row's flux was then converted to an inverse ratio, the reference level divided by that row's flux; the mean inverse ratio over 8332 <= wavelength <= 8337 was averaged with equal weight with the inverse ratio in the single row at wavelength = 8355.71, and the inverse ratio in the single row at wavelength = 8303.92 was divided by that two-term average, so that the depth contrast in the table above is 0.97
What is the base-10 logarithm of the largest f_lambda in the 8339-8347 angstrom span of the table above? 1.21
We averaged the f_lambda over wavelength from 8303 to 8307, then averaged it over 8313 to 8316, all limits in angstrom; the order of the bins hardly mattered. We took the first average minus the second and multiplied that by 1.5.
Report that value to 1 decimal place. 1.5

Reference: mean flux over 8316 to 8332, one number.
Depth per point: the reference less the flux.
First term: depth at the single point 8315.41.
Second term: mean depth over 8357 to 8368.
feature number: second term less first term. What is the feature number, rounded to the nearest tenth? -2.0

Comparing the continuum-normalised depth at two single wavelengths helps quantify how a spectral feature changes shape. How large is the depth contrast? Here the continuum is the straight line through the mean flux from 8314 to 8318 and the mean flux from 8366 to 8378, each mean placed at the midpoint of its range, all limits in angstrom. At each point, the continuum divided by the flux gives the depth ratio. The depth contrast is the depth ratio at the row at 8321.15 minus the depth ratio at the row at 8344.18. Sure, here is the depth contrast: -0.13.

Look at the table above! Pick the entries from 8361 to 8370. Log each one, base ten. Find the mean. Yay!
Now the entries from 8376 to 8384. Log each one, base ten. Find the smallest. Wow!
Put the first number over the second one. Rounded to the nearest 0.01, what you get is 1.00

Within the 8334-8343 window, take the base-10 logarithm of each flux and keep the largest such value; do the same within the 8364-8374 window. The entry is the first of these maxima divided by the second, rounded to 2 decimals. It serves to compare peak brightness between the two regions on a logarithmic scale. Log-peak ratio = 0.96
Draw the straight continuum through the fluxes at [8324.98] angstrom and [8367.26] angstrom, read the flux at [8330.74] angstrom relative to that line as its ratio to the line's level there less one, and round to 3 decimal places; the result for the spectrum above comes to -0.033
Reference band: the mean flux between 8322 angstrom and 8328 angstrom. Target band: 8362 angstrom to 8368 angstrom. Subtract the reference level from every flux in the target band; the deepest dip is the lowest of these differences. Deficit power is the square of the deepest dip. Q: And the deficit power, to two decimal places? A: 0.00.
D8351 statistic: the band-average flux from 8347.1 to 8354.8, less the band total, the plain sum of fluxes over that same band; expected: -48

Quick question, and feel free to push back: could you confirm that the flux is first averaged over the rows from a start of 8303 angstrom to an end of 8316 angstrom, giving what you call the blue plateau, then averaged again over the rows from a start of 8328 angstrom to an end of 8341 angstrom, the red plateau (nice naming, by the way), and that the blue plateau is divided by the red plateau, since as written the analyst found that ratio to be 0.99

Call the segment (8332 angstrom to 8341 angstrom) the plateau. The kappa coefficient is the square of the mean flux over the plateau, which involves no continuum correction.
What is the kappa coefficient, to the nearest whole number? 258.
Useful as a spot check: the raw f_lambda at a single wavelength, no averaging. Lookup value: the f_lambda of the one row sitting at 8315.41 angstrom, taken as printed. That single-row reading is 14.3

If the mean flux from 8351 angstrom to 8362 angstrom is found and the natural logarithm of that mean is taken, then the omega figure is 2.79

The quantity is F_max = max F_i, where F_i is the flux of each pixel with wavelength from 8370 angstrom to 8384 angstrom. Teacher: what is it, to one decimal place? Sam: 18.2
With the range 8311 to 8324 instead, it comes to 16.9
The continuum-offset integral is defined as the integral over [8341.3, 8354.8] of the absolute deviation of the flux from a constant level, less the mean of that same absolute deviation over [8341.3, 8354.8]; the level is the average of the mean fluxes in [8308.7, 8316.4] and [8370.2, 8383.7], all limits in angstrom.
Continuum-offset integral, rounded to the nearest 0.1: 3.7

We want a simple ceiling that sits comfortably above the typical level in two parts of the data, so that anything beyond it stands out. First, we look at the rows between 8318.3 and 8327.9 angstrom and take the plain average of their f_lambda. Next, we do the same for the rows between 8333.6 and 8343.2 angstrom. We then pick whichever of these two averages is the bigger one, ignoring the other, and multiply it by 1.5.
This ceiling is 24.6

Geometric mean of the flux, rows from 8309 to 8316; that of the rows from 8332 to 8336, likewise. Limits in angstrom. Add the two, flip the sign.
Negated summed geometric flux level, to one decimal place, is -31.7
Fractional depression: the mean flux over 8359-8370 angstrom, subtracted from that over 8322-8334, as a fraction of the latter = -0.011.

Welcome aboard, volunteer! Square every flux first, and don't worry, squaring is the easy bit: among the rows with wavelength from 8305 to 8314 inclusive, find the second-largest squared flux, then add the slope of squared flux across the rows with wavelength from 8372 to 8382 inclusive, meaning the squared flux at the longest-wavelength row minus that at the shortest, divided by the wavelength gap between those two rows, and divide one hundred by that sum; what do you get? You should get 0.381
